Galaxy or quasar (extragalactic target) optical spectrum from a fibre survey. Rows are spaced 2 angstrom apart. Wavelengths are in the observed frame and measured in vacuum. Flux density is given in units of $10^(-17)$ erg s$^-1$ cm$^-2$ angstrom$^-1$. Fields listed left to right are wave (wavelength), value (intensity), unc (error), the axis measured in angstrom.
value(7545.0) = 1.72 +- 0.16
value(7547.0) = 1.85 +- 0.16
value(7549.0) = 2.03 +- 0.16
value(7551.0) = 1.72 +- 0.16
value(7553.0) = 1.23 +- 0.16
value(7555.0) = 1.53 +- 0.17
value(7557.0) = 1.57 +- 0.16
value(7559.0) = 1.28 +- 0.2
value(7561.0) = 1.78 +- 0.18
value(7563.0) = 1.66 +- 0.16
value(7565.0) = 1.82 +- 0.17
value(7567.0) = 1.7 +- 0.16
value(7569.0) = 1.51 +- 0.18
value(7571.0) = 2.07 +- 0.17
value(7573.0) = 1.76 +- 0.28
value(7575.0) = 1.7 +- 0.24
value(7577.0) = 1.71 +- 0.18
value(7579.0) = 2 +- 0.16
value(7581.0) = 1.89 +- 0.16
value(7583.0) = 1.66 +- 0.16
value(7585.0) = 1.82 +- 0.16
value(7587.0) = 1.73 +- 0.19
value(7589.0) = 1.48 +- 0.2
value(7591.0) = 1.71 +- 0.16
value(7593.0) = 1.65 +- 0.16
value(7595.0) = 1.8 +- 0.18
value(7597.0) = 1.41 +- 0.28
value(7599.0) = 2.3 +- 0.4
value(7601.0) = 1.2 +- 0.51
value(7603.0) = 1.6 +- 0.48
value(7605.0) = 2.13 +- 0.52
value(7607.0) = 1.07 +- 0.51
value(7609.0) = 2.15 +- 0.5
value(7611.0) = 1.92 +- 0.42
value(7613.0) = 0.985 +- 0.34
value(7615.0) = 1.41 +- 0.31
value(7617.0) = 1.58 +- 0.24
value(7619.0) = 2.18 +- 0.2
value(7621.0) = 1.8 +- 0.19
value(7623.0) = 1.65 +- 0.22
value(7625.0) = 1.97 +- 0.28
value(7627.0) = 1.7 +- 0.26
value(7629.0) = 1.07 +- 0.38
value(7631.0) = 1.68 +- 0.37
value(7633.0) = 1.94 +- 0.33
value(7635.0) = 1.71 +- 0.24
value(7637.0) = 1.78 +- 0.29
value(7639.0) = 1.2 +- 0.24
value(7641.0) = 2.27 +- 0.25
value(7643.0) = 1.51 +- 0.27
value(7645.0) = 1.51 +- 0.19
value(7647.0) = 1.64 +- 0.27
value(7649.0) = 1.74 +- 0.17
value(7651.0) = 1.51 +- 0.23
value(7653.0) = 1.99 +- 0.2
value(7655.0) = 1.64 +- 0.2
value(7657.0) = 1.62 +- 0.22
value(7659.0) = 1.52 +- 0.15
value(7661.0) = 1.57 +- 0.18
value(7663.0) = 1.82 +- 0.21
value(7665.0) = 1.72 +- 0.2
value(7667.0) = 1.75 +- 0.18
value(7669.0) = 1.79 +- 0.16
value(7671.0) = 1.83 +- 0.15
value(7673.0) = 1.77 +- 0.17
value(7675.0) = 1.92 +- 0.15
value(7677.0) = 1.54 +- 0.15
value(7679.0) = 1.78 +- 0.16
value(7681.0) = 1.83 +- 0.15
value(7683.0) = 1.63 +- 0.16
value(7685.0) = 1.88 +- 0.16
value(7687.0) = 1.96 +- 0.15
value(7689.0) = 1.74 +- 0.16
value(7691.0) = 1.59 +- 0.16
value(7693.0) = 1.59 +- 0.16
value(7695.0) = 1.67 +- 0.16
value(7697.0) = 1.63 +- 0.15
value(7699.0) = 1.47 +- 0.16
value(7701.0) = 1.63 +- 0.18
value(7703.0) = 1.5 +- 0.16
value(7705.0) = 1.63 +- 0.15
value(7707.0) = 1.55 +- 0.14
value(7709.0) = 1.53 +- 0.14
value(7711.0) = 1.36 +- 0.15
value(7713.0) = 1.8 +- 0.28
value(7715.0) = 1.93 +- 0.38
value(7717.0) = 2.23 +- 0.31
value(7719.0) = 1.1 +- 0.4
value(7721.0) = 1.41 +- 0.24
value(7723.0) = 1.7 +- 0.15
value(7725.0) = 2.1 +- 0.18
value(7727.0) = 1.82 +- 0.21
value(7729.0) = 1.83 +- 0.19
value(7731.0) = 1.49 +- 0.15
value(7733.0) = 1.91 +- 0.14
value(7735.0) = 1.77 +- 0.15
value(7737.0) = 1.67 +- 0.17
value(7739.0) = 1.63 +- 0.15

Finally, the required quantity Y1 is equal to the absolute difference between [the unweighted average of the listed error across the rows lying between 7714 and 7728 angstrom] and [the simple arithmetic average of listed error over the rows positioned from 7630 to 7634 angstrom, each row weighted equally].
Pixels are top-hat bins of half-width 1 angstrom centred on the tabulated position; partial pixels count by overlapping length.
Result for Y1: 0.08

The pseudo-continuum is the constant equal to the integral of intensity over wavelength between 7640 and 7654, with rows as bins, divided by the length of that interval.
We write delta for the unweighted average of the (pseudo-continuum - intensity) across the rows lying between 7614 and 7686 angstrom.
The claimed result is 0.03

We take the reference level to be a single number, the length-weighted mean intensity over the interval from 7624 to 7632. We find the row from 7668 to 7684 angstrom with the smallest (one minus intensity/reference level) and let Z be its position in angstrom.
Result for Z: 7675.0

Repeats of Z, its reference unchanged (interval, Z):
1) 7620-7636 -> 7625.0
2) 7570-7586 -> 7571.0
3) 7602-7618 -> 7609.0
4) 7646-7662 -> 7653.0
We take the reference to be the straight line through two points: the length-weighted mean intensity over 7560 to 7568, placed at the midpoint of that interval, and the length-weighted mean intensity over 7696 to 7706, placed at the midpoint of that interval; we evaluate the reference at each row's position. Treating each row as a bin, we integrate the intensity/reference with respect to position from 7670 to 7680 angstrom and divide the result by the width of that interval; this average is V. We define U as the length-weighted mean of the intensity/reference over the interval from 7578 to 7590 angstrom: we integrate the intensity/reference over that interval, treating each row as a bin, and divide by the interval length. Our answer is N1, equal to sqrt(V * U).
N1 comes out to 1.064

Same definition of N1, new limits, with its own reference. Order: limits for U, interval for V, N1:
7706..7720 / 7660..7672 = 1.068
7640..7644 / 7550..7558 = 0.996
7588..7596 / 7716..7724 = 1.006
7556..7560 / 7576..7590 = 0.913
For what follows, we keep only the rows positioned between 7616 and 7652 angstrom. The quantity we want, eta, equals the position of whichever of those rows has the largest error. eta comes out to 7629.0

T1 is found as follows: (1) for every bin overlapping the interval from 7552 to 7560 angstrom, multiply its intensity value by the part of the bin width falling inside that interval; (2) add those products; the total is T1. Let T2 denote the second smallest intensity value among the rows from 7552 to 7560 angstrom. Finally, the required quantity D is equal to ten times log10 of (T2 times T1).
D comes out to 11.6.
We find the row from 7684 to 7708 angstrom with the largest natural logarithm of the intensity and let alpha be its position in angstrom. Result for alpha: 7687.0 angstrom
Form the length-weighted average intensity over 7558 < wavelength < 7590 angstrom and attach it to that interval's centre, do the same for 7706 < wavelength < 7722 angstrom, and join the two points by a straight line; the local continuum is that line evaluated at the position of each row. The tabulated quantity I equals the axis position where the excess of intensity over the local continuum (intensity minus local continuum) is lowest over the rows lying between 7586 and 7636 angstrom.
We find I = 7613.0 angstrom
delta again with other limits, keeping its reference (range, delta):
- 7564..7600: -0.02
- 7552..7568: 0.17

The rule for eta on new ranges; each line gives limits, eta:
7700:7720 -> 7719.0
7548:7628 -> 7605.0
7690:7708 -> 7701.0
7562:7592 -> 7573.0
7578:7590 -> 7589.0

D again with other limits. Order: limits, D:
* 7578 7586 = 14.3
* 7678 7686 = 14.0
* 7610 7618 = 12.2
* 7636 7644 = 13.1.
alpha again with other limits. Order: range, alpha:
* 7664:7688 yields 7687.0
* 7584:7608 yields 7599.0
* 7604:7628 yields 7619.0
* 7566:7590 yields 7571.0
